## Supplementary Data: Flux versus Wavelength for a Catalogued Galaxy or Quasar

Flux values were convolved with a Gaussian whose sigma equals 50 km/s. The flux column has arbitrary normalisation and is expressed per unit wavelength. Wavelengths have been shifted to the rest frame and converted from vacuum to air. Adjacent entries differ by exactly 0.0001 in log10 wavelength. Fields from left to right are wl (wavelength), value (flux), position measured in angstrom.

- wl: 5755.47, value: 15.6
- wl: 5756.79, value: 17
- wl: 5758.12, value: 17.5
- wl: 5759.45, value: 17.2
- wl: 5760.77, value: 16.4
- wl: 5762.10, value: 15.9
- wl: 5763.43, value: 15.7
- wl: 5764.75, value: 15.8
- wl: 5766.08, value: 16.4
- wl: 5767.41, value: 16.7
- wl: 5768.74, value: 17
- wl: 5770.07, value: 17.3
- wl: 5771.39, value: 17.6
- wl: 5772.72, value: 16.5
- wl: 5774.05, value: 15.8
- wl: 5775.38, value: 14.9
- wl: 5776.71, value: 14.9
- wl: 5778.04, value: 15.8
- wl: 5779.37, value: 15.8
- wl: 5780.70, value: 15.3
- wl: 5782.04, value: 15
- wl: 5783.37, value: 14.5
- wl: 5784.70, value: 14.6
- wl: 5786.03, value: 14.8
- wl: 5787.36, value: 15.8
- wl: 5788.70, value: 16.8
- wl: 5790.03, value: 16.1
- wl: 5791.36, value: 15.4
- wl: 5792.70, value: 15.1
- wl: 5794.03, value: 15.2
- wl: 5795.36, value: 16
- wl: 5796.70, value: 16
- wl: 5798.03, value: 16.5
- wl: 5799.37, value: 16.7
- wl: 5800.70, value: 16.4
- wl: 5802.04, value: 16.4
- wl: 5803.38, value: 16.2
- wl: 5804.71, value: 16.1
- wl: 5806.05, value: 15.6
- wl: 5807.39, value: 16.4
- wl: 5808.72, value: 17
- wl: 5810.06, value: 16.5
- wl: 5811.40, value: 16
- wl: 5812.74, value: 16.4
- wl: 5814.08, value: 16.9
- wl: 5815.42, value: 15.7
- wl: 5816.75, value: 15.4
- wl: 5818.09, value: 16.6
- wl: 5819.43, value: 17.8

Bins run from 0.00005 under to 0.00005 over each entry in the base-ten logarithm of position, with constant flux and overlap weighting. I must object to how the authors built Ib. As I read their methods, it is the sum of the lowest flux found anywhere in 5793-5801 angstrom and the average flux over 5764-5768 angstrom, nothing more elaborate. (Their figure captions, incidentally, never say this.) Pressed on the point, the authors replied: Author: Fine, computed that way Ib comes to 31.5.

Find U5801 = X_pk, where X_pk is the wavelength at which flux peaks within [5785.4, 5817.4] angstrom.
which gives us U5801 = 5808.72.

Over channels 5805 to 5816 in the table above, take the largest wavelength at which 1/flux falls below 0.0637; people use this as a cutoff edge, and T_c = 5815.42 angstrom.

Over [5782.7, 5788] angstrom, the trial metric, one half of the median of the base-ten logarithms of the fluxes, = 0.584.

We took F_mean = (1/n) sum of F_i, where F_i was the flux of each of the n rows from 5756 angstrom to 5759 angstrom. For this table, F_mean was 17.2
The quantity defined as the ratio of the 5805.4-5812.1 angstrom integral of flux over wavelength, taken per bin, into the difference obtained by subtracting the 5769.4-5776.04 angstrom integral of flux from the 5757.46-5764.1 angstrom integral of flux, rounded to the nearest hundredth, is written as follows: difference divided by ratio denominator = 0.01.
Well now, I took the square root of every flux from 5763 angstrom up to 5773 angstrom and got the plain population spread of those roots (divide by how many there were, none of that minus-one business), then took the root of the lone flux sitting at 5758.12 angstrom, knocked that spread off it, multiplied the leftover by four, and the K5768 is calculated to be 16.4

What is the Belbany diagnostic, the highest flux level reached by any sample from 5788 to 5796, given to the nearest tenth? 16.8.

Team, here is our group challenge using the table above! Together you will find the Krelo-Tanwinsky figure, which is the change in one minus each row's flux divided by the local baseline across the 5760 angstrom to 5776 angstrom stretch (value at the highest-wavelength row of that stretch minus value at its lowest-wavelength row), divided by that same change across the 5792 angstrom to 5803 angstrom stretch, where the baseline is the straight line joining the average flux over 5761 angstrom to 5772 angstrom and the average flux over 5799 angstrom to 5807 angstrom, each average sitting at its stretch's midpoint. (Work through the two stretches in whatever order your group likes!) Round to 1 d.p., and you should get -1.0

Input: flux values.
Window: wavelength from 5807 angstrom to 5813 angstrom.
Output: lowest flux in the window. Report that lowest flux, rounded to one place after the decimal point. 16.0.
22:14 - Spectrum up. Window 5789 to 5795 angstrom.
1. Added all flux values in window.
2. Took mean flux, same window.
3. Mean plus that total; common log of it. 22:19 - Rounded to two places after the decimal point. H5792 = 1.89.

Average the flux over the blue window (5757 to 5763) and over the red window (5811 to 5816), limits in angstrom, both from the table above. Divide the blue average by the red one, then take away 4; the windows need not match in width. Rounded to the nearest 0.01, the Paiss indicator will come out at -2.97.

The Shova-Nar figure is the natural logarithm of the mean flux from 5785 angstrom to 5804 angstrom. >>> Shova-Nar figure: 2.77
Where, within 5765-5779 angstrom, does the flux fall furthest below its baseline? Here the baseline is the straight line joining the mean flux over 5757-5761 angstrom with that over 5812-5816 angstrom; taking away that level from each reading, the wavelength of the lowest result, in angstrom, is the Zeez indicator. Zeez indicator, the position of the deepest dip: 5775.38 angstrom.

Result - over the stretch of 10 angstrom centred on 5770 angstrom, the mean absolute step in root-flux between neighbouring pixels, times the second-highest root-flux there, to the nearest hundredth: 0.25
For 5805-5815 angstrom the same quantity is 0.28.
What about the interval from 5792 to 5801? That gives 0.16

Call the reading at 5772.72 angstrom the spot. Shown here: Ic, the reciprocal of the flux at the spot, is 0.0606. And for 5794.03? 0.0658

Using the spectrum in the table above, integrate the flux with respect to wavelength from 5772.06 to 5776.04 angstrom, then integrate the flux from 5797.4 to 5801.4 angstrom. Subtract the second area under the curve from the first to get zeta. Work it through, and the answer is -3.5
